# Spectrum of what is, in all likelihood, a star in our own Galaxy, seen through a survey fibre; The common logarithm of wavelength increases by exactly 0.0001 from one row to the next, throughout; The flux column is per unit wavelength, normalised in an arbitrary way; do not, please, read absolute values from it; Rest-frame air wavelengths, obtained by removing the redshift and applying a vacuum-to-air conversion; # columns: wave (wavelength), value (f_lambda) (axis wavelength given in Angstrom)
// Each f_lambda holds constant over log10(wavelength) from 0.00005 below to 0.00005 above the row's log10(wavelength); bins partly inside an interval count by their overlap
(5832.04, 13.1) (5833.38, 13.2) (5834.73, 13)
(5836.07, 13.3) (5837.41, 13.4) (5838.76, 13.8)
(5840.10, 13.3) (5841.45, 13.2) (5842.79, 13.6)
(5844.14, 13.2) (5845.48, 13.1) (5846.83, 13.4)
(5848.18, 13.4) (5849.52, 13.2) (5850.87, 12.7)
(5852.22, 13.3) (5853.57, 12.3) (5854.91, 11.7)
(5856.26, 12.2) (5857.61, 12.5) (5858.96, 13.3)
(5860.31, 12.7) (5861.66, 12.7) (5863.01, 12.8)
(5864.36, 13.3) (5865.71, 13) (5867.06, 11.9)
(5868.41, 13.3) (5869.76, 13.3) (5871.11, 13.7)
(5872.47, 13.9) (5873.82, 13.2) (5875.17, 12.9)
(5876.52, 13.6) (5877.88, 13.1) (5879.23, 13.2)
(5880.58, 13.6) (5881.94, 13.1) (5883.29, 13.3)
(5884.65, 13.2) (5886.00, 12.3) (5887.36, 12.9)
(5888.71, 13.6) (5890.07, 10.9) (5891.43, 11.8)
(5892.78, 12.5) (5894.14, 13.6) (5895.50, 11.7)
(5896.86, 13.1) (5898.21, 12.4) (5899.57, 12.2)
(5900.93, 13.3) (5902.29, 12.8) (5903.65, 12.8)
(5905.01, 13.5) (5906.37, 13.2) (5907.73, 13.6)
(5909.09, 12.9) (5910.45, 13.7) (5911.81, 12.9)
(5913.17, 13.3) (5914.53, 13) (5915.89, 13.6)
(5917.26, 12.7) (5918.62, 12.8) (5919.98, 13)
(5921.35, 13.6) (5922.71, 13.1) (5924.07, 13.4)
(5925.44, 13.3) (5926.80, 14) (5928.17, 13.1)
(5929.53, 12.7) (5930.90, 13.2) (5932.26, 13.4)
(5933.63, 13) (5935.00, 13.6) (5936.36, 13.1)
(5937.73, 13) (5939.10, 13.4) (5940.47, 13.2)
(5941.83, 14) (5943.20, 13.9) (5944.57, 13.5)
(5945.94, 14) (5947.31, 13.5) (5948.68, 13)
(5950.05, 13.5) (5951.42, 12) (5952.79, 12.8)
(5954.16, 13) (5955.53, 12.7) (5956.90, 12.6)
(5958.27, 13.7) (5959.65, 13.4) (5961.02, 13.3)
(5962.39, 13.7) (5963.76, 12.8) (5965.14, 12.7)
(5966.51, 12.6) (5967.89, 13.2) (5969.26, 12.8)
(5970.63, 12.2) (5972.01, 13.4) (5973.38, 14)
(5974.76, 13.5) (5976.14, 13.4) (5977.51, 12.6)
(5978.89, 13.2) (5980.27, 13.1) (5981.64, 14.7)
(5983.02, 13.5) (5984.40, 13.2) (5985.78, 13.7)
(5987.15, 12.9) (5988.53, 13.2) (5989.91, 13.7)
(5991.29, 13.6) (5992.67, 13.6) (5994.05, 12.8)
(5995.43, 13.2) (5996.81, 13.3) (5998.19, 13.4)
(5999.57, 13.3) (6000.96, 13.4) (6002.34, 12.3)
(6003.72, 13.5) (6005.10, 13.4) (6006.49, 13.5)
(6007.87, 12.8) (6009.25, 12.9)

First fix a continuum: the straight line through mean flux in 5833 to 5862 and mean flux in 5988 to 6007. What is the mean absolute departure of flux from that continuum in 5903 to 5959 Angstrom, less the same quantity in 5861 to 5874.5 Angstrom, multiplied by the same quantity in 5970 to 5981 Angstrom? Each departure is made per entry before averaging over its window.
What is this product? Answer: -0.025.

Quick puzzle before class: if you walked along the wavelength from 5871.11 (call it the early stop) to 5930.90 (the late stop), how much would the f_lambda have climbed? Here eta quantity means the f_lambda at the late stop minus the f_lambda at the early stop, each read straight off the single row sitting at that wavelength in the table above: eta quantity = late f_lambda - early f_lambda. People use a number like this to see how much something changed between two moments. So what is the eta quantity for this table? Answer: -0.5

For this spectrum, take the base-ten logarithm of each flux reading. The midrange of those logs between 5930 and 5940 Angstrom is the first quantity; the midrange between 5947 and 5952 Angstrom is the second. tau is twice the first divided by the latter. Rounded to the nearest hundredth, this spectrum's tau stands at 2.03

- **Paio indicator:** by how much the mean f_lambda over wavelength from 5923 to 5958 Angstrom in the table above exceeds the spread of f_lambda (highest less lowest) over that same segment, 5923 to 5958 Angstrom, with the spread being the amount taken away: 11.2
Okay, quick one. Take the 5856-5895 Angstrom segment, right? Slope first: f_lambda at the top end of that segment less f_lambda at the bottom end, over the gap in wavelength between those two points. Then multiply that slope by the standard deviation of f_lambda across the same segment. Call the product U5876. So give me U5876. 0.024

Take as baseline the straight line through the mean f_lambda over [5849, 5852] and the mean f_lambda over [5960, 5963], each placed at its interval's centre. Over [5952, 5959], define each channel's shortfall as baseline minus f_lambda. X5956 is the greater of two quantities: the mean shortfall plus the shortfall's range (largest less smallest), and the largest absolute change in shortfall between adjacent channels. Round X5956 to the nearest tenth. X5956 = 1.6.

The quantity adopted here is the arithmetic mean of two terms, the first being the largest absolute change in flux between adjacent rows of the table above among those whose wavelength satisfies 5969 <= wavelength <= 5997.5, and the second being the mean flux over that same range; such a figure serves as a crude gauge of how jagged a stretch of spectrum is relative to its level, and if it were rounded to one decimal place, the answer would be 7.5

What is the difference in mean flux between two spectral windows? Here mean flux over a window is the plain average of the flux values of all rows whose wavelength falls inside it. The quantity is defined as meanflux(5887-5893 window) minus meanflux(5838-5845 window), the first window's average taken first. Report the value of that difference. -1.1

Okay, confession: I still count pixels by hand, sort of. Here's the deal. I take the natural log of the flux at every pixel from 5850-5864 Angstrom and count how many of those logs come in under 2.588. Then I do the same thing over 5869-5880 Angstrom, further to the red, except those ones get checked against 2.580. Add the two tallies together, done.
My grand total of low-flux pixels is 12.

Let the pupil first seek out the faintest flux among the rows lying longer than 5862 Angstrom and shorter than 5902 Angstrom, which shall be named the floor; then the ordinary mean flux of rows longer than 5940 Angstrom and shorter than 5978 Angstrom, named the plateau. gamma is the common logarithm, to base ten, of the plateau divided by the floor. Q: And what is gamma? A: 0.08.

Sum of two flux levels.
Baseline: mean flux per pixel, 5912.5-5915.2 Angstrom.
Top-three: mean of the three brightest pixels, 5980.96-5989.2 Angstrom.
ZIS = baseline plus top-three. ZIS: 27.1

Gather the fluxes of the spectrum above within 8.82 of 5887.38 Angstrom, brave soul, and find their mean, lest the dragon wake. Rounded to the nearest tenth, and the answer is 12.7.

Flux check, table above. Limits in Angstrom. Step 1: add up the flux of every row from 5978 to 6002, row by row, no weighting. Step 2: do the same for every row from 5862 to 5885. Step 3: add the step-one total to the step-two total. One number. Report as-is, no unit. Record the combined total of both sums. 452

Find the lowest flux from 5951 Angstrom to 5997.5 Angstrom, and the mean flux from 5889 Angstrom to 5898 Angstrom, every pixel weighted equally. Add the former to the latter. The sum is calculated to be 24.3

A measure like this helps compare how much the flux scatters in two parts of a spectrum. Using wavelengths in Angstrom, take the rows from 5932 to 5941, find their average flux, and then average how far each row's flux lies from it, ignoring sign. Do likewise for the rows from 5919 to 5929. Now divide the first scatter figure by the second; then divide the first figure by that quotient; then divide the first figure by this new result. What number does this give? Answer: 0.72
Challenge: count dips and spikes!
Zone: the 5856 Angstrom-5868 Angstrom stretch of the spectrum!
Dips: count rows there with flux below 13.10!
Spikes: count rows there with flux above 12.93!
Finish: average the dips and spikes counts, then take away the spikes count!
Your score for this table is 2.0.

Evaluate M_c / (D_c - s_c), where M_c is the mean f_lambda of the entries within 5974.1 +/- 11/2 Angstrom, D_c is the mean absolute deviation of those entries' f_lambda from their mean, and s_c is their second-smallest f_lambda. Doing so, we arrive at -1.08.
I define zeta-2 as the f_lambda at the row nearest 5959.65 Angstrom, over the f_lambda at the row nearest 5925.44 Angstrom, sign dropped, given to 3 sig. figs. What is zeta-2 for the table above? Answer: 1.01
